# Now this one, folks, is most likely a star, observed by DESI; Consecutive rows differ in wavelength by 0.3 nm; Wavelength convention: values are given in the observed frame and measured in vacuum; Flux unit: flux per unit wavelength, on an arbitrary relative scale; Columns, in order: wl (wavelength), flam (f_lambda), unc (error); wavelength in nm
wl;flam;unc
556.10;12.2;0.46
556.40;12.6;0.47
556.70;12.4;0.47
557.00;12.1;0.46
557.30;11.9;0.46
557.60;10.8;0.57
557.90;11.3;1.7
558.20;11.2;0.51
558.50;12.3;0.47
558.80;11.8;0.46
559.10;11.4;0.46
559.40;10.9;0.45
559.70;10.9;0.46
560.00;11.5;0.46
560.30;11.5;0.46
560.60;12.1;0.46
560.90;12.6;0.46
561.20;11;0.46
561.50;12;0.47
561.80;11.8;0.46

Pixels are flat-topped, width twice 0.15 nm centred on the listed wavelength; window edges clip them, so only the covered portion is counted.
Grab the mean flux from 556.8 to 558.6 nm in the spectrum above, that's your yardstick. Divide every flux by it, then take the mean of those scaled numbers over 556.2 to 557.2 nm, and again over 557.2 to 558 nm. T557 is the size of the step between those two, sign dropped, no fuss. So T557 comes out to 0.089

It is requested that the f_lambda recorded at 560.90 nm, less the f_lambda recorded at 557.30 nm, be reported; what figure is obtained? 0.70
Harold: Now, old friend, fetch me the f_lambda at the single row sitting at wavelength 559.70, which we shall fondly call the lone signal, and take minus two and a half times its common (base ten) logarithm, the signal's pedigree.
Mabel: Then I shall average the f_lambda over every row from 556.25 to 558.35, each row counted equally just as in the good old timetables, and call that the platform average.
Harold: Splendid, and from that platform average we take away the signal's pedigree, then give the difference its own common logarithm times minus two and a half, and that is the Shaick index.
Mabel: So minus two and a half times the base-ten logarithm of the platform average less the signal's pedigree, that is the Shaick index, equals -2.89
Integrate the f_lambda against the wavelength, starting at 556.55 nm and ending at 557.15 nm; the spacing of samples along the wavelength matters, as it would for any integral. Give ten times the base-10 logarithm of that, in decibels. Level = 8.7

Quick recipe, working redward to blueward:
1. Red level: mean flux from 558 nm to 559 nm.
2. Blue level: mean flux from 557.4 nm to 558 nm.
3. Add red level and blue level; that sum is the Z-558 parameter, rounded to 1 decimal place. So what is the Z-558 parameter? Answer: 22.8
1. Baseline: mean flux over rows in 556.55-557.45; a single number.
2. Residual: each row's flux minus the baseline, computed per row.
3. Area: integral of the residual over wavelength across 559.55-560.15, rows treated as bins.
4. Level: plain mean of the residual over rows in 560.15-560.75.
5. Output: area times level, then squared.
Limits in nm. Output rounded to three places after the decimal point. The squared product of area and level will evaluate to 0.035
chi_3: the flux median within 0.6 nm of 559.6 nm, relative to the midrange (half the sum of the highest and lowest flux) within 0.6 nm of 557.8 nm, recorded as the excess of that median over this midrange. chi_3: -0.2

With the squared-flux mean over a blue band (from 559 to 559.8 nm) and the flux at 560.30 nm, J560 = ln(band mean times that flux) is 7.25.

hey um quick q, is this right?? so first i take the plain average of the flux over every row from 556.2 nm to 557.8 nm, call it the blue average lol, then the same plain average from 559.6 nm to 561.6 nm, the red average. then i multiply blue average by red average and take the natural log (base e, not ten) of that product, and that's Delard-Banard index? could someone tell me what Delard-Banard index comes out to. 4.937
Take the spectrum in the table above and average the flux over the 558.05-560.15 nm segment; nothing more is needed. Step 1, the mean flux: 11.43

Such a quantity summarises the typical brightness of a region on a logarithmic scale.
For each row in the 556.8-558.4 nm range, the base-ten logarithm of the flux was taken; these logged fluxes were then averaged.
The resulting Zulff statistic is 1.06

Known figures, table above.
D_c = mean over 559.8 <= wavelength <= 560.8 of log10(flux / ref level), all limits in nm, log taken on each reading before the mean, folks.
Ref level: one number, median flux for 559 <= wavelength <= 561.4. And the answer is 0.009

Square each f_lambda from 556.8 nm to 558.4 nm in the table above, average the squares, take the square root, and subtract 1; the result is 10.5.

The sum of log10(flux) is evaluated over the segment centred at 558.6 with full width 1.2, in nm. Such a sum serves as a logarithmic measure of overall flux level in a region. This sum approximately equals 4.27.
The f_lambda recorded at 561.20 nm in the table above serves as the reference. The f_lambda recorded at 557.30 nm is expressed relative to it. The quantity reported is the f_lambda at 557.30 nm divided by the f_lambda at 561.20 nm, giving 1.08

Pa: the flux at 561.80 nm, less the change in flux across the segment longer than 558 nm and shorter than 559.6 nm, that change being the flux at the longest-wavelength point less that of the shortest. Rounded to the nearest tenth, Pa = 12.1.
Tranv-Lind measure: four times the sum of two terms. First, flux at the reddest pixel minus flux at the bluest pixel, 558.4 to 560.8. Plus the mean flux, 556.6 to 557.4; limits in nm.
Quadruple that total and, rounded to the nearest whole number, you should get 48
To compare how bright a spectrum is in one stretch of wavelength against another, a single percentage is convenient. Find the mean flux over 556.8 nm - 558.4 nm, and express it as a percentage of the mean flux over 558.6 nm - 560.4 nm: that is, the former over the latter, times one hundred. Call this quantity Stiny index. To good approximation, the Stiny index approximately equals 101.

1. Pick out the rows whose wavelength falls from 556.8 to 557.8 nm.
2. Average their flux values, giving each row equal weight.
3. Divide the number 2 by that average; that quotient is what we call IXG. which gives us 0.172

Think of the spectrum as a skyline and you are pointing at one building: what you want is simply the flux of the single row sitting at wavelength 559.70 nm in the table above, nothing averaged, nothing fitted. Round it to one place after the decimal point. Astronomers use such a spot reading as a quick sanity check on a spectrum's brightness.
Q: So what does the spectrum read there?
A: 10.9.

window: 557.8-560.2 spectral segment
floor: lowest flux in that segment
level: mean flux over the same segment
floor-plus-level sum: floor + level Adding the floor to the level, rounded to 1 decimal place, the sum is 22.3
